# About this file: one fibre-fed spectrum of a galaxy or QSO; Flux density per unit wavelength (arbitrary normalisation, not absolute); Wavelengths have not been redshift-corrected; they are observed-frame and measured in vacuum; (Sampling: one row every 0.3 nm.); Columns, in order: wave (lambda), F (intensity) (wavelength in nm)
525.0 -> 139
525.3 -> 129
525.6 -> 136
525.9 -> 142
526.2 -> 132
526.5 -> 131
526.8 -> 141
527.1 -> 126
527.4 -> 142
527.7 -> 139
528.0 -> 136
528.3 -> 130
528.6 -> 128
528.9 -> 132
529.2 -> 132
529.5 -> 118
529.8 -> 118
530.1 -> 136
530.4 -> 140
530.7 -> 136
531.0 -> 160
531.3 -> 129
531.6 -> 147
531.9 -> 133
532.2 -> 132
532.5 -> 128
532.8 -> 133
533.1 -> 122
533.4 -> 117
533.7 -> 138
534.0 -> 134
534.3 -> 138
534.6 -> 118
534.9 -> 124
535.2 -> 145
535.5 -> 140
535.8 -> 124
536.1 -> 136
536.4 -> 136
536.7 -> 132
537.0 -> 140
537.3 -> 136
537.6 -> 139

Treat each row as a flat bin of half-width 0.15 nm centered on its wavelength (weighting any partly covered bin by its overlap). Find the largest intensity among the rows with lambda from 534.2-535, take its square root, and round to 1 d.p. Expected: 11.7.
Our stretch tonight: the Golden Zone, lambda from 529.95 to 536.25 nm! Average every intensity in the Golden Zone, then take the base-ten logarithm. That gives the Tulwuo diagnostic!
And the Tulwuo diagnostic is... 2.13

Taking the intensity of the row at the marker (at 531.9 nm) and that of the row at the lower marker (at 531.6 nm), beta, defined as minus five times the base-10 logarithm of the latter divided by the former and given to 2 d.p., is -0.22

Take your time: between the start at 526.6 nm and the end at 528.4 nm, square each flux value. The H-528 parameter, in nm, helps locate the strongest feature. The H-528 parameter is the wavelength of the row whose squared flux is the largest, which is 527.4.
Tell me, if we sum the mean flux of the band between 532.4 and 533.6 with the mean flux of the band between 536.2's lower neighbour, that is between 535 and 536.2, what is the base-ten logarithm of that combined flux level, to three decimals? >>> 2.417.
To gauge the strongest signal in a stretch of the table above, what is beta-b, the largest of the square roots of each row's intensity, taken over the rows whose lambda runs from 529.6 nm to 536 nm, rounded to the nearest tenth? 12.6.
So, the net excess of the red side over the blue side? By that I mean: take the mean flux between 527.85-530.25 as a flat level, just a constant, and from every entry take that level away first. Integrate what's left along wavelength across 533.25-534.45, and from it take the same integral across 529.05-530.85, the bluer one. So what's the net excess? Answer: 1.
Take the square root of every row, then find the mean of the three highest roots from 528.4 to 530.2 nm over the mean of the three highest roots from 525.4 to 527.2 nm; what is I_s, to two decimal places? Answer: 0.98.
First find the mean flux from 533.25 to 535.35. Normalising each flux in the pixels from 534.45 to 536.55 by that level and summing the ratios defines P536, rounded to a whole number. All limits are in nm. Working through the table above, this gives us 7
